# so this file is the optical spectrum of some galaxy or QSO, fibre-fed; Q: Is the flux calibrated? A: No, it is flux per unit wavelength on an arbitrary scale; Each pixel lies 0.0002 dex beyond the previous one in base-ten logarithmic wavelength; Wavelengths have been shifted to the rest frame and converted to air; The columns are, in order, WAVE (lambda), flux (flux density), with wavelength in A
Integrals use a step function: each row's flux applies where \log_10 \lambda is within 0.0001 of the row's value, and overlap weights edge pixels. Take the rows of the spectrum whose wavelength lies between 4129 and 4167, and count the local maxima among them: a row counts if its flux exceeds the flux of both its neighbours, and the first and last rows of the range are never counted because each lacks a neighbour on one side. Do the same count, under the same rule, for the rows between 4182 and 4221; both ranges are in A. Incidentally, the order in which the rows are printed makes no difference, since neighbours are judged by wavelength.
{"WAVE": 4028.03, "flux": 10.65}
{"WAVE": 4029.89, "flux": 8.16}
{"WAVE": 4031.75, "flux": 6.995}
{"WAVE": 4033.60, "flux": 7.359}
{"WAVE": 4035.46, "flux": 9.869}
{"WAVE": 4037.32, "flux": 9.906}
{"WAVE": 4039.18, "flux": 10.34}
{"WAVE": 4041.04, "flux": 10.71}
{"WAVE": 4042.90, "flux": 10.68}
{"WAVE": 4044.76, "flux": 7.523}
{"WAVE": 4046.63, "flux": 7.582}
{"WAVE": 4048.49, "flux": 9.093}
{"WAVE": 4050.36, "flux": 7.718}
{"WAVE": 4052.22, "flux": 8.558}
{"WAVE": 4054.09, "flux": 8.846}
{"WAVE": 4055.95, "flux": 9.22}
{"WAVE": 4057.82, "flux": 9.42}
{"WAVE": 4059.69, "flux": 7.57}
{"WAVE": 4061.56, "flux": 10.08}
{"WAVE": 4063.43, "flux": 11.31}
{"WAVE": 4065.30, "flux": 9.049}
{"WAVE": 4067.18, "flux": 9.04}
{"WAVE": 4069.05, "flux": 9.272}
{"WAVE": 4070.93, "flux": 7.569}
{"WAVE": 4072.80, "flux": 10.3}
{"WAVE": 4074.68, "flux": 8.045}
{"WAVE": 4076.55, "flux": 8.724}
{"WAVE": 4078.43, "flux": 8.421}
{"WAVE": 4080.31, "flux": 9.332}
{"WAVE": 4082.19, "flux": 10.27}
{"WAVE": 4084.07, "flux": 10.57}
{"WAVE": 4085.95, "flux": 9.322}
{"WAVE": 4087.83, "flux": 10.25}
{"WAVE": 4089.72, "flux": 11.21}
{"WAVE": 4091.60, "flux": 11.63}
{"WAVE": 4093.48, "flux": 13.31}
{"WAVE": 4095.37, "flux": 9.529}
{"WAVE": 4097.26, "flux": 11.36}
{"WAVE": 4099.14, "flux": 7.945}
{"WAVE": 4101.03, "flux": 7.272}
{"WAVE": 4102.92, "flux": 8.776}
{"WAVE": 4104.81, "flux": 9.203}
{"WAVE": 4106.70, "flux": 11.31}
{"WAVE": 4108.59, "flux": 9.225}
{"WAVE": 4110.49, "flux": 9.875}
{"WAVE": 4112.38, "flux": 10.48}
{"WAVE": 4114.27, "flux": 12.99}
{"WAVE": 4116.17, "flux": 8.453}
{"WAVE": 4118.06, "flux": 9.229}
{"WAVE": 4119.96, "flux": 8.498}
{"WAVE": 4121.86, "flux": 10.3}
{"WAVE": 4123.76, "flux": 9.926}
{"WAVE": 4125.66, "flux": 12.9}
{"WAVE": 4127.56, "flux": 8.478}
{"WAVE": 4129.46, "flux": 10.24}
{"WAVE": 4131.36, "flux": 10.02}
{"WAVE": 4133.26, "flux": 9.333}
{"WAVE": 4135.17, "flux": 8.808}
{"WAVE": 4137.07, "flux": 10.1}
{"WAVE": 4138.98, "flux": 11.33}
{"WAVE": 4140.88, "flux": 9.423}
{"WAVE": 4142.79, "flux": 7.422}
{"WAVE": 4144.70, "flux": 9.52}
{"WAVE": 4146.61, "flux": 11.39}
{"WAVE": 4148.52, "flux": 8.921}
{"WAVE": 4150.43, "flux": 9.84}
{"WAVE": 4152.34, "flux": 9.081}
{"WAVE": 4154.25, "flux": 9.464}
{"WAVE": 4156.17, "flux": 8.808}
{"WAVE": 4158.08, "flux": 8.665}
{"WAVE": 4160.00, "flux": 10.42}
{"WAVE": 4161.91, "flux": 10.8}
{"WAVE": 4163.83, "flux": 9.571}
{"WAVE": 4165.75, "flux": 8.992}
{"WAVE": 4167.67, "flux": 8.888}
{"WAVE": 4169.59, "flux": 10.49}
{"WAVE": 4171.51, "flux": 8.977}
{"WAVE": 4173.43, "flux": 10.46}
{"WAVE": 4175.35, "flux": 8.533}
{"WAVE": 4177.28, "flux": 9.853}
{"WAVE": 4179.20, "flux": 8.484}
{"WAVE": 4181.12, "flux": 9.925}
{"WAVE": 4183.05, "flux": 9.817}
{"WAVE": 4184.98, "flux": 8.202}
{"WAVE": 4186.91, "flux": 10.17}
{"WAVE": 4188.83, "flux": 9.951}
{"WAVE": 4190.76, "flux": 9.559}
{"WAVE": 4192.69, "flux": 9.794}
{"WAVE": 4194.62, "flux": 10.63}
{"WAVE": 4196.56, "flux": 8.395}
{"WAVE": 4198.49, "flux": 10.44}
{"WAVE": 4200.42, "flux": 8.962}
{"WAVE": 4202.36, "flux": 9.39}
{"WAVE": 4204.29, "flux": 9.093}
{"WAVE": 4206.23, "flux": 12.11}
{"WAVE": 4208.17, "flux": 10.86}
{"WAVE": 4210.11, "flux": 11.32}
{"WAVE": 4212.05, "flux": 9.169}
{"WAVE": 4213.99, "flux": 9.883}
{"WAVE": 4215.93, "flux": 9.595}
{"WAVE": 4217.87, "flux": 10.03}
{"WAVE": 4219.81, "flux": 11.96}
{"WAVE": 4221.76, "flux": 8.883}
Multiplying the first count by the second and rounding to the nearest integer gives 35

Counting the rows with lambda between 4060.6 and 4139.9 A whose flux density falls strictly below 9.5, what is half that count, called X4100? 10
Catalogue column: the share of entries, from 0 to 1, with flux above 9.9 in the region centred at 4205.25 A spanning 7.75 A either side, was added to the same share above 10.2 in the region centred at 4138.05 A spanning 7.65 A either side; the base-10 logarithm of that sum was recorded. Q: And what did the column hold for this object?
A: -0.20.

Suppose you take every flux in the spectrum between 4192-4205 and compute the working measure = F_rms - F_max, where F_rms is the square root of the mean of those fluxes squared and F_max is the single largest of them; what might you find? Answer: -1.1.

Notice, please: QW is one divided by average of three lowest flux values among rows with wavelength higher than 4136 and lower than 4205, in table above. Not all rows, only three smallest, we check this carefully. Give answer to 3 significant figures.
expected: 0.125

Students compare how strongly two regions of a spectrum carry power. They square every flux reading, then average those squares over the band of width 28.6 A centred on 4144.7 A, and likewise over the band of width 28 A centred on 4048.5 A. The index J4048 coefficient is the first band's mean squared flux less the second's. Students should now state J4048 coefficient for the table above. 6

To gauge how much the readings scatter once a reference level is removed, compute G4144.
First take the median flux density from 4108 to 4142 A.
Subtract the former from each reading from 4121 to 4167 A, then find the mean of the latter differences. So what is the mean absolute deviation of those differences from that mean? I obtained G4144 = 0.84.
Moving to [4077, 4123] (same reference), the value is 1.19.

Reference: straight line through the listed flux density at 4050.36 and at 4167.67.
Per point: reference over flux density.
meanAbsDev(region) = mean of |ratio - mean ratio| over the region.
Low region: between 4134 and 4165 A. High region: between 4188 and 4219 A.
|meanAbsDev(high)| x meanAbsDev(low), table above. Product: 0.0049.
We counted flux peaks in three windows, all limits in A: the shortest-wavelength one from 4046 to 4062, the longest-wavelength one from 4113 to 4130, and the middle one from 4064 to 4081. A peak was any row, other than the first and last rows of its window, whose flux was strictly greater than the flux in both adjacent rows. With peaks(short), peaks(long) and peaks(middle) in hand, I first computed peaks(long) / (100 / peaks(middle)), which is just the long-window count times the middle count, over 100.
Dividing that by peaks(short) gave 0.045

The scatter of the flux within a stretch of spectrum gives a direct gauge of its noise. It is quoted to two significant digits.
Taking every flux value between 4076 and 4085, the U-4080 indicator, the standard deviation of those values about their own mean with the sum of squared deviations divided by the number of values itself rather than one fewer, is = 0.84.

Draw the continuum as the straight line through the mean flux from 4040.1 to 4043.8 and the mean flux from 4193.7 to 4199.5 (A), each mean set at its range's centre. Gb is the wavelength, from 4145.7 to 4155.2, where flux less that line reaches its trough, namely 4148.52 A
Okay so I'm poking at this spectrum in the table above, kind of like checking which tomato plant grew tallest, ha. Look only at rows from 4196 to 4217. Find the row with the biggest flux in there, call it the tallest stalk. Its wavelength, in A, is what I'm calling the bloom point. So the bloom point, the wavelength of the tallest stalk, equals 4206.23 A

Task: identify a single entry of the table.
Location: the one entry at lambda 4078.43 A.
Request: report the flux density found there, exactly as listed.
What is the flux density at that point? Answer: 8.421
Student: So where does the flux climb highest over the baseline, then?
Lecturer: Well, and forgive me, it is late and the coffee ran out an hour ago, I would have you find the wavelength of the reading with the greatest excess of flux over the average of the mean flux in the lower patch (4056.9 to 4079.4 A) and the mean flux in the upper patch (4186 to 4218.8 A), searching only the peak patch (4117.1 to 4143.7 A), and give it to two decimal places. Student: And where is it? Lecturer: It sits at 4125.66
